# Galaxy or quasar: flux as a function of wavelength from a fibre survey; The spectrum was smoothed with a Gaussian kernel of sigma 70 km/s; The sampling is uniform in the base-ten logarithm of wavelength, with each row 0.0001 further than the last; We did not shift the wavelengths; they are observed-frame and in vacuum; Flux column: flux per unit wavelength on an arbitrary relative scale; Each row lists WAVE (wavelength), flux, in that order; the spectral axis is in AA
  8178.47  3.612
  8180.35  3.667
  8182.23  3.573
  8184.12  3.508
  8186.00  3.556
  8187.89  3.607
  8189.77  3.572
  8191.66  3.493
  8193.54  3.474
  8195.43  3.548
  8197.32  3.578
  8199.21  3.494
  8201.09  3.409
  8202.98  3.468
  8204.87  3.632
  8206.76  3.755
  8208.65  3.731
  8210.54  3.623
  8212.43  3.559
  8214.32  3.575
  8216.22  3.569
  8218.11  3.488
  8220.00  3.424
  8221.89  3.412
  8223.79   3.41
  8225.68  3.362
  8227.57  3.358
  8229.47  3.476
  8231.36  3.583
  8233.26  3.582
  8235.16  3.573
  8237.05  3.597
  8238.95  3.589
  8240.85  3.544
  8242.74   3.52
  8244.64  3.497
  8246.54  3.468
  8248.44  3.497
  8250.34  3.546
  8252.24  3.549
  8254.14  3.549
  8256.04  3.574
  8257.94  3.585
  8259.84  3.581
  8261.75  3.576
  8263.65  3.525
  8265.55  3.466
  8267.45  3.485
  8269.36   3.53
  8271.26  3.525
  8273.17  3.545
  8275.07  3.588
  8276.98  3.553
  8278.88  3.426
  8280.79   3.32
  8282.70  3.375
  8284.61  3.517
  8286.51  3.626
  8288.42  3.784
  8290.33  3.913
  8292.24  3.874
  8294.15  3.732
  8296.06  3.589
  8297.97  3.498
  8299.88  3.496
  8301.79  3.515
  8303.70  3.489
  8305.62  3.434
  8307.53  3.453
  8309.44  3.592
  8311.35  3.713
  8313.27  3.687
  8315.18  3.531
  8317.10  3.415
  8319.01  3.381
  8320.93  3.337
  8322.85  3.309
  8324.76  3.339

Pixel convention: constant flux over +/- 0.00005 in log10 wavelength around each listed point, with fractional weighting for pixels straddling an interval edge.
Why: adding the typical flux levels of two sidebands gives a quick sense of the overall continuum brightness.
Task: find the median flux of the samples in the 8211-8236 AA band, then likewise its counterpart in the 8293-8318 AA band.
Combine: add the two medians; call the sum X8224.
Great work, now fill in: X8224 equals 7.00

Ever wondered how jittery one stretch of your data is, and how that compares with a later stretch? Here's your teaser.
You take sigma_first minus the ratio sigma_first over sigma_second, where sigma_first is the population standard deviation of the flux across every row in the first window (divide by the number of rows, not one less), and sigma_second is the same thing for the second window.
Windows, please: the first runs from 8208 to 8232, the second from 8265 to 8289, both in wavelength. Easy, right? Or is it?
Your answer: -0.9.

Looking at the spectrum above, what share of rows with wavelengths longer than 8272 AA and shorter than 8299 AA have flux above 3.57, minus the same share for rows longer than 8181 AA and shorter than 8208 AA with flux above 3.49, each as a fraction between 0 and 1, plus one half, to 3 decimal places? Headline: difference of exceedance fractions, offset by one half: 0.214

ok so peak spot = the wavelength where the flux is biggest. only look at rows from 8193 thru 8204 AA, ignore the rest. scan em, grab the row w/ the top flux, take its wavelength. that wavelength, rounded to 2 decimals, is 8197.32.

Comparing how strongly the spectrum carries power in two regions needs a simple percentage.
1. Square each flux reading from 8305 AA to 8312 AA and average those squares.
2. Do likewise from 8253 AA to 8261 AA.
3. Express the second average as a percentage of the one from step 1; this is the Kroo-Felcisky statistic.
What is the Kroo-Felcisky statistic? 101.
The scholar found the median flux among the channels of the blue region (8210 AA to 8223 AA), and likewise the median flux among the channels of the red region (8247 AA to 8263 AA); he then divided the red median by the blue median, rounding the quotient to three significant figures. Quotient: 1.00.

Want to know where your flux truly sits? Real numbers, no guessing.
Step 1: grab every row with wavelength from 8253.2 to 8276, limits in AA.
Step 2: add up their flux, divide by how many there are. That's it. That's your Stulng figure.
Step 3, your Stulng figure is 3.54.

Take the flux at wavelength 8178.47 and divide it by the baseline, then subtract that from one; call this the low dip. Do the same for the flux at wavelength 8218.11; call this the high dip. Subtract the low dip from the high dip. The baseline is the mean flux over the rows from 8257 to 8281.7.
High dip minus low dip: 0.04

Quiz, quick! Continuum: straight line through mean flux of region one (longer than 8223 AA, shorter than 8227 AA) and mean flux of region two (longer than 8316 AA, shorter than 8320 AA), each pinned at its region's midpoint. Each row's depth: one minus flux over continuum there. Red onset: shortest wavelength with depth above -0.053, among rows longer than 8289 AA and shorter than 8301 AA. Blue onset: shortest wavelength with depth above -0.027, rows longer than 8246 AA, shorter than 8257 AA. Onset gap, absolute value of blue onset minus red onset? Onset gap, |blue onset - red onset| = 51.4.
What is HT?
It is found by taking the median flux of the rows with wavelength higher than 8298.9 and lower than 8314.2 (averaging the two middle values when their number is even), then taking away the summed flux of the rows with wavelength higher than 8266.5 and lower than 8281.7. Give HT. -24.5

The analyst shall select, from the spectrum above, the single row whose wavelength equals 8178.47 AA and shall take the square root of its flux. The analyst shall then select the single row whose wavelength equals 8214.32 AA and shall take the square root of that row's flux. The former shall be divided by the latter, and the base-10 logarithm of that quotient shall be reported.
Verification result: 0.0022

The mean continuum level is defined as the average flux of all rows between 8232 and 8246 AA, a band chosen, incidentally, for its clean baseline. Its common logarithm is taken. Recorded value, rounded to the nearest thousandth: 0.551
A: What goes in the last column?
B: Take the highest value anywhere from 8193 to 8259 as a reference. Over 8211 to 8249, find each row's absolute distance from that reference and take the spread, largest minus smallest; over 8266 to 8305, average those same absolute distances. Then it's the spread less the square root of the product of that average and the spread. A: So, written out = 0.011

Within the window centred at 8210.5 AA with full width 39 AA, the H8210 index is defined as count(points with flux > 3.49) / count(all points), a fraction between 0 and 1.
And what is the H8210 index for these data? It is 0.52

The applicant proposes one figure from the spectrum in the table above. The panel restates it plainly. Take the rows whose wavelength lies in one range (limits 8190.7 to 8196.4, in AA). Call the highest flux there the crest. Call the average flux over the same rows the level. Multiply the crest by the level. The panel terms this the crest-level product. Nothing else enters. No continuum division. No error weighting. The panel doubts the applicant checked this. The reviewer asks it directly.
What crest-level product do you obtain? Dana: 12.4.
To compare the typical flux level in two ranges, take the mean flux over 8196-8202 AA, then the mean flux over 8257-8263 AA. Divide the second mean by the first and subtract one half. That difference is 0.52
